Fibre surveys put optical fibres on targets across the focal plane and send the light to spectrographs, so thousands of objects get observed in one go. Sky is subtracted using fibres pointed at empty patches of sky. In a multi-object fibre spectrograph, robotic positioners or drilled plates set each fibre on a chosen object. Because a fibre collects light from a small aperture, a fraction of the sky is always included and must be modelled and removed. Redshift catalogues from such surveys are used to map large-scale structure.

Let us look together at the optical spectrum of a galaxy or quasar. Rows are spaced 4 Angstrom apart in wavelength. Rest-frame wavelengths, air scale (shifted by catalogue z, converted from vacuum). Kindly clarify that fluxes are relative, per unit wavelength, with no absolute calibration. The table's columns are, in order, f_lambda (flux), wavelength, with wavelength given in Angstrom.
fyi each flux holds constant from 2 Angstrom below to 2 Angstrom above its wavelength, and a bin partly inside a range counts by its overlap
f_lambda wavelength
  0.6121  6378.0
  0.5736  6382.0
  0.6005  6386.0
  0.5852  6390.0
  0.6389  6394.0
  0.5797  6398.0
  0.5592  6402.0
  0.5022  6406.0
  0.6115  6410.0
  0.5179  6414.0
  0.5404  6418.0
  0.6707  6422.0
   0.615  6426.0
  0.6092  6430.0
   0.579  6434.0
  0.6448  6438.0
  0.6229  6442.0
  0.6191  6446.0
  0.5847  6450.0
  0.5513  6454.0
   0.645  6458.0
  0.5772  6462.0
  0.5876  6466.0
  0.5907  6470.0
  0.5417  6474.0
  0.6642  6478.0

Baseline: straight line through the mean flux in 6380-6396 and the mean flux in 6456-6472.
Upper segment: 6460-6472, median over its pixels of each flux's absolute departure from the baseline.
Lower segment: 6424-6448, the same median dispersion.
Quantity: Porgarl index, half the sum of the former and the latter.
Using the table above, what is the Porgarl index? 0.016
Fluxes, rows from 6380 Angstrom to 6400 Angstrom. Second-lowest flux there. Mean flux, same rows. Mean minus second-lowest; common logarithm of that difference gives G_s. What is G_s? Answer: -1.80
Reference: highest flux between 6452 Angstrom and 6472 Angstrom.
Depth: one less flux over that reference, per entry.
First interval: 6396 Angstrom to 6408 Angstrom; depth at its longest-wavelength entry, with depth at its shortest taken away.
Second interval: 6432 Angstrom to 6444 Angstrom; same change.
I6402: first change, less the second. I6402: 0.19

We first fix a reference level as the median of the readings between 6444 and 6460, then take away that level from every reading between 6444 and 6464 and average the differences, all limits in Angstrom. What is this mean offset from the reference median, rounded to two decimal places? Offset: -0.01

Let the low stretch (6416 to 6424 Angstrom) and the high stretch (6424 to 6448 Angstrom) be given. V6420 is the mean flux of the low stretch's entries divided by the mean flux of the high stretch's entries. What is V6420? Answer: 0.98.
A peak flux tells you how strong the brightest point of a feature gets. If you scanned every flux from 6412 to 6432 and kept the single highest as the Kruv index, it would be 0.6707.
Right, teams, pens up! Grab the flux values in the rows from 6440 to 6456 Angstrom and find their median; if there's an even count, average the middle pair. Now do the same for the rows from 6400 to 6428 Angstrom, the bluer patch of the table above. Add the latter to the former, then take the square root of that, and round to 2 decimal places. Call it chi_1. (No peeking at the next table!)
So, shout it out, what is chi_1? 1.08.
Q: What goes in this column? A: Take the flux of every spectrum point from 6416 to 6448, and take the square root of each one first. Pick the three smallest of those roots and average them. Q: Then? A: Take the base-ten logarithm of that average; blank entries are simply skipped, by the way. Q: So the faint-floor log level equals -0.120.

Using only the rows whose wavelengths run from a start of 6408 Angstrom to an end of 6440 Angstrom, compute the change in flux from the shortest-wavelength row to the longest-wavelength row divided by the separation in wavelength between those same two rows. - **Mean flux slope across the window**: 0.0012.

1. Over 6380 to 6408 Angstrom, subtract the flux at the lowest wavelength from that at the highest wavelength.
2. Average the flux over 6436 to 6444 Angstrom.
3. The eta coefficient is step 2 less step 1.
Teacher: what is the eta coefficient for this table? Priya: 0.705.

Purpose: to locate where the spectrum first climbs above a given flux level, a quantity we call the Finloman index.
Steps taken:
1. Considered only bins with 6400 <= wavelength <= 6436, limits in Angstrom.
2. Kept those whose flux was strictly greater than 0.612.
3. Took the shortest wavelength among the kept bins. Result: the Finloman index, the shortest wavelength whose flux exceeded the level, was 6422.0 Angstrom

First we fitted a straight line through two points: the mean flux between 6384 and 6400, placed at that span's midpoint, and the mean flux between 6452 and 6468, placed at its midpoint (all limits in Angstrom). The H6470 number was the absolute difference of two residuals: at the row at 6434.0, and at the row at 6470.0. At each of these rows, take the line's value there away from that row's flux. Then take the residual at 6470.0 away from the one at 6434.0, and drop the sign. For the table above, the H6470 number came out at 0.017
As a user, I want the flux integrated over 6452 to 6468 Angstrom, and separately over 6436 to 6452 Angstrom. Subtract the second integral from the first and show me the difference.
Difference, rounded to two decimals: -0.44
